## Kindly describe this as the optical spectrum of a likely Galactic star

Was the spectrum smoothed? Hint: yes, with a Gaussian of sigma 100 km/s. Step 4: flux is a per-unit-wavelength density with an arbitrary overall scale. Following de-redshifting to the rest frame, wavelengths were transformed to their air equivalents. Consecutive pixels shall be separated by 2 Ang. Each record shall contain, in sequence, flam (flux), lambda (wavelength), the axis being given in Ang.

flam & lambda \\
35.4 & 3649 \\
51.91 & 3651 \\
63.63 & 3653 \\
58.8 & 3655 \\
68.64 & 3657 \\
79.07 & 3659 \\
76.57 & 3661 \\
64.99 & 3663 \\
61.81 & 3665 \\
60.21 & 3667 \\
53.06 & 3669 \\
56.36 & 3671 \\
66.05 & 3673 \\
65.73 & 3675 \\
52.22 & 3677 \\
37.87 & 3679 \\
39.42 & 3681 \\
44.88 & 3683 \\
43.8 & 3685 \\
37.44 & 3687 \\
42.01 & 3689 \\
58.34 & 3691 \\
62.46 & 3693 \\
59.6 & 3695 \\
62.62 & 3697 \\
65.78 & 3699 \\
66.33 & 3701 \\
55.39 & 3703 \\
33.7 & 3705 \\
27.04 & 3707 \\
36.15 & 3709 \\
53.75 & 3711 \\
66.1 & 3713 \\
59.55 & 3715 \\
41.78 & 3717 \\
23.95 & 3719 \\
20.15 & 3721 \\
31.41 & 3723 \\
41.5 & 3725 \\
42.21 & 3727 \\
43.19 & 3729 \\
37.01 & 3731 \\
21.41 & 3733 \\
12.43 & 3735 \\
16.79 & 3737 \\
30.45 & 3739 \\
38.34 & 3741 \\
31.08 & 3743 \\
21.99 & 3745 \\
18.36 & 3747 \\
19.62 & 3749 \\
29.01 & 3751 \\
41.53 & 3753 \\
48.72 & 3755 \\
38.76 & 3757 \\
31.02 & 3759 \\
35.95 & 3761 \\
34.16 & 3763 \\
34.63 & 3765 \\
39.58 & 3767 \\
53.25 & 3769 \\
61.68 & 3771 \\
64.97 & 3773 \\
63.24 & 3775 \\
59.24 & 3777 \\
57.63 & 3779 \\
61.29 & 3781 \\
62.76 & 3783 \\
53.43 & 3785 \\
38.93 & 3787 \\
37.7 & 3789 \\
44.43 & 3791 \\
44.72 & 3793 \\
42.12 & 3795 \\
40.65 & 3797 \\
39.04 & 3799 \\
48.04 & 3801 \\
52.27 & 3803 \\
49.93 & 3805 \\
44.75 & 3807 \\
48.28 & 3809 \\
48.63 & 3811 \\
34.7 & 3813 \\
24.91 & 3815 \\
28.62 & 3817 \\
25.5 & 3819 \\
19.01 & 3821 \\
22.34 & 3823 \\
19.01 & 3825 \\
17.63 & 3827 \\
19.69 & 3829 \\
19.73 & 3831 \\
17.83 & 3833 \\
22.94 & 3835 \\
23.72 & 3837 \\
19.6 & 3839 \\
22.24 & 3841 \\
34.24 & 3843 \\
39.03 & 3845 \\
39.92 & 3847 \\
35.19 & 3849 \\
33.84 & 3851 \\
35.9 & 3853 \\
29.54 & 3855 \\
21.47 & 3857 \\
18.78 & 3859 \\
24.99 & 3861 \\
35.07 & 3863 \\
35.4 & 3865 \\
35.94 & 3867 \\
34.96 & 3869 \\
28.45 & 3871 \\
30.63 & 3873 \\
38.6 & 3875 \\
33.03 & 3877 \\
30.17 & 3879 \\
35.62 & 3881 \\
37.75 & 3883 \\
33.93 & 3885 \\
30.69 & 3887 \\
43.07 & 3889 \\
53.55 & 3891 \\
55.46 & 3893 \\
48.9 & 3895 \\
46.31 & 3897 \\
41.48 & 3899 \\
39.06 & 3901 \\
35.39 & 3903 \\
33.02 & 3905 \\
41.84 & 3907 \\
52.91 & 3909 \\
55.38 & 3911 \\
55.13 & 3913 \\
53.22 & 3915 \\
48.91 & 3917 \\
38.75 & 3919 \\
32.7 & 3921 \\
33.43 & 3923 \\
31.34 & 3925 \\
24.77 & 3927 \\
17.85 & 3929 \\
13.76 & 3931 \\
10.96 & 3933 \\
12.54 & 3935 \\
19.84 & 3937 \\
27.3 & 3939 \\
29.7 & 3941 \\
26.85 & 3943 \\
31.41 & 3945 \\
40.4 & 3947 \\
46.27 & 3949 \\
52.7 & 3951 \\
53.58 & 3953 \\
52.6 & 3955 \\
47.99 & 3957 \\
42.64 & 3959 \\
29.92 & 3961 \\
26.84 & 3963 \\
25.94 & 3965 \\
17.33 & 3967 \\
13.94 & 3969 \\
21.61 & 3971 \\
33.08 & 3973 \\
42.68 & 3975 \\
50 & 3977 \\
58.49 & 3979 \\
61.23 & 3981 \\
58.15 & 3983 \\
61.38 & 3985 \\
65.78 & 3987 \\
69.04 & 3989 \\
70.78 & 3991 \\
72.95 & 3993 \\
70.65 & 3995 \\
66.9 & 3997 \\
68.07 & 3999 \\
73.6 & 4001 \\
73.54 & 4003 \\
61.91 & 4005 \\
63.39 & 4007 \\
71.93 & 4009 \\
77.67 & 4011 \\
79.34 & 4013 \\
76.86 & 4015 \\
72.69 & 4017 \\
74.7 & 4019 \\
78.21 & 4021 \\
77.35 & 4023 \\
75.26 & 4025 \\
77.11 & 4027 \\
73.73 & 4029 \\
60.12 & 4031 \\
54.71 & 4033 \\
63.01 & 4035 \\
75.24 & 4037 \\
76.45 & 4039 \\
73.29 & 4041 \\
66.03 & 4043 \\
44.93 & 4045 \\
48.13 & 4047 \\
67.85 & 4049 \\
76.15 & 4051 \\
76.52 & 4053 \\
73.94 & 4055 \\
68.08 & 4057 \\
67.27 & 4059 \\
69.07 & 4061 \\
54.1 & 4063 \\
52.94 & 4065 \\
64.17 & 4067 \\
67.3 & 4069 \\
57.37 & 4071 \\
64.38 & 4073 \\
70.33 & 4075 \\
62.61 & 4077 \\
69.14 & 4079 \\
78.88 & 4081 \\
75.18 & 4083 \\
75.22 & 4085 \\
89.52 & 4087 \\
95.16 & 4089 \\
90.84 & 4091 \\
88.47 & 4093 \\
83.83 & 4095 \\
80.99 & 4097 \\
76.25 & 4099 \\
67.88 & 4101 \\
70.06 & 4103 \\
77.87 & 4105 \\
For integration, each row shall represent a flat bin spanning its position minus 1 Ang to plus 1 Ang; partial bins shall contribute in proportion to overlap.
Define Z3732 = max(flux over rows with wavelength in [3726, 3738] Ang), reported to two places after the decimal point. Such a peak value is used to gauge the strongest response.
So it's 43.19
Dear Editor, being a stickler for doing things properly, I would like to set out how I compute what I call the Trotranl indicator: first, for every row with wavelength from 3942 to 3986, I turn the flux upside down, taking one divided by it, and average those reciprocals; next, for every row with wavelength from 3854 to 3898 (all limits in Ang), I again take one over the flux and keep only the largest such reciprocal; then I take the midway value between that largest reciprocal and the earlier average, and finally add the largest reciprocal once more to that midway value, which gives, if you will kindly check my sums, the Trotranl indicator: 0.094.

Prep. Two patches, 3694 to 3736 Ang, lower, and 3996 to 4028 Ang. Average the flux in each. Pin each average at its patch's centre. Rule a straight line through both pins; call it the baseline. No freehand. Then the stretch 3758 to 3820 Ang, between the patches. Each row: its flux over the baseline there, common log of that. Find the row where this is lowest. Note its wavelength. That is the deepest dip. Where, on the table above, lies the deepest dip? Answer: 3815 Ang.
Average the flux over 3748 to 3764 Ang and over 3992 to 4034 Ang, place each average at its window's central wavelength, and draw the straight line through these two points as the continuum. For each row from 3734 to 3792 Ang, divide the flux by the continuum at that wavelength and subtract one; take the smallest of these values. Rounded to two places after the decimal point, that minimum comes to -0.61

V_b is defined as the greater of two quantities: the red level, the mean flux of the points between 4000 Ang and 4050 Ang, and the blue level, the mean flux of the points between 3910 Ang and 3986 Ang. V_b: 69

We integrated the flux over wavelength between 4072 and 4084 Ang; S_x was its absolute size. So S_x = 841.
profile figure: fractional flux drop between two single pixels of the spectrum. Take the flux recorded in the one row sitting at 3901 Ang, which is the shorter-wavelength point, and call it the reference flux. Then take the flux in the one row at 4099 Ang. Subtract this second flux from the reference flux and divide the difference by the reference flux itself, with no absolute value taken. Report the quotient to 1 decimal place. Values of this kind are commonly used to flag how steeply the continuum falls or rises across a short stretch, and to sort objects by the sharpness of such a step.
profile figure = -1.0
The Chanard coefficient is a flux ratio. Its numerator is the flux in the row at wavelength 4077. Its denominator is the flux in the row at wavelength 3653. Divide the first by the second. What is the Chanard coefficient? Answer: 1.0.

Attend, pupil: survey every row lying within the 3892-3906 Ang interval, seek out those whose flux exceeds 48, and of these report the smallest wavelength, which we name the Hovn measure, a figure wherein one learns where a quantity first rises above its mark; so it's 3893 Ang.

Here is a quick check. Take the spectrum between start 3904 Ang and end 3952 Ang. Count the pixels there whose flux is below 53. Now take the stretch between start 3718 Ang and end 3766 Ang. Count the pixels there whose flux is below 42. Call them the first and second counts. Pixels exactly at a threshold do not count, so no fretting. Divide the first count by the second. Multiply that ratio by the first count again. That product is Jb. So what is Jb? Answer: 21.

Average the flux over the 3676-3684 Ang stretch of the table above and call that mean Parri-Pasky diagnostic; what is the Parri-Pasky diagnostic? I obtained 44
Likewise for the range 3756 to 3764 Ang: 35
